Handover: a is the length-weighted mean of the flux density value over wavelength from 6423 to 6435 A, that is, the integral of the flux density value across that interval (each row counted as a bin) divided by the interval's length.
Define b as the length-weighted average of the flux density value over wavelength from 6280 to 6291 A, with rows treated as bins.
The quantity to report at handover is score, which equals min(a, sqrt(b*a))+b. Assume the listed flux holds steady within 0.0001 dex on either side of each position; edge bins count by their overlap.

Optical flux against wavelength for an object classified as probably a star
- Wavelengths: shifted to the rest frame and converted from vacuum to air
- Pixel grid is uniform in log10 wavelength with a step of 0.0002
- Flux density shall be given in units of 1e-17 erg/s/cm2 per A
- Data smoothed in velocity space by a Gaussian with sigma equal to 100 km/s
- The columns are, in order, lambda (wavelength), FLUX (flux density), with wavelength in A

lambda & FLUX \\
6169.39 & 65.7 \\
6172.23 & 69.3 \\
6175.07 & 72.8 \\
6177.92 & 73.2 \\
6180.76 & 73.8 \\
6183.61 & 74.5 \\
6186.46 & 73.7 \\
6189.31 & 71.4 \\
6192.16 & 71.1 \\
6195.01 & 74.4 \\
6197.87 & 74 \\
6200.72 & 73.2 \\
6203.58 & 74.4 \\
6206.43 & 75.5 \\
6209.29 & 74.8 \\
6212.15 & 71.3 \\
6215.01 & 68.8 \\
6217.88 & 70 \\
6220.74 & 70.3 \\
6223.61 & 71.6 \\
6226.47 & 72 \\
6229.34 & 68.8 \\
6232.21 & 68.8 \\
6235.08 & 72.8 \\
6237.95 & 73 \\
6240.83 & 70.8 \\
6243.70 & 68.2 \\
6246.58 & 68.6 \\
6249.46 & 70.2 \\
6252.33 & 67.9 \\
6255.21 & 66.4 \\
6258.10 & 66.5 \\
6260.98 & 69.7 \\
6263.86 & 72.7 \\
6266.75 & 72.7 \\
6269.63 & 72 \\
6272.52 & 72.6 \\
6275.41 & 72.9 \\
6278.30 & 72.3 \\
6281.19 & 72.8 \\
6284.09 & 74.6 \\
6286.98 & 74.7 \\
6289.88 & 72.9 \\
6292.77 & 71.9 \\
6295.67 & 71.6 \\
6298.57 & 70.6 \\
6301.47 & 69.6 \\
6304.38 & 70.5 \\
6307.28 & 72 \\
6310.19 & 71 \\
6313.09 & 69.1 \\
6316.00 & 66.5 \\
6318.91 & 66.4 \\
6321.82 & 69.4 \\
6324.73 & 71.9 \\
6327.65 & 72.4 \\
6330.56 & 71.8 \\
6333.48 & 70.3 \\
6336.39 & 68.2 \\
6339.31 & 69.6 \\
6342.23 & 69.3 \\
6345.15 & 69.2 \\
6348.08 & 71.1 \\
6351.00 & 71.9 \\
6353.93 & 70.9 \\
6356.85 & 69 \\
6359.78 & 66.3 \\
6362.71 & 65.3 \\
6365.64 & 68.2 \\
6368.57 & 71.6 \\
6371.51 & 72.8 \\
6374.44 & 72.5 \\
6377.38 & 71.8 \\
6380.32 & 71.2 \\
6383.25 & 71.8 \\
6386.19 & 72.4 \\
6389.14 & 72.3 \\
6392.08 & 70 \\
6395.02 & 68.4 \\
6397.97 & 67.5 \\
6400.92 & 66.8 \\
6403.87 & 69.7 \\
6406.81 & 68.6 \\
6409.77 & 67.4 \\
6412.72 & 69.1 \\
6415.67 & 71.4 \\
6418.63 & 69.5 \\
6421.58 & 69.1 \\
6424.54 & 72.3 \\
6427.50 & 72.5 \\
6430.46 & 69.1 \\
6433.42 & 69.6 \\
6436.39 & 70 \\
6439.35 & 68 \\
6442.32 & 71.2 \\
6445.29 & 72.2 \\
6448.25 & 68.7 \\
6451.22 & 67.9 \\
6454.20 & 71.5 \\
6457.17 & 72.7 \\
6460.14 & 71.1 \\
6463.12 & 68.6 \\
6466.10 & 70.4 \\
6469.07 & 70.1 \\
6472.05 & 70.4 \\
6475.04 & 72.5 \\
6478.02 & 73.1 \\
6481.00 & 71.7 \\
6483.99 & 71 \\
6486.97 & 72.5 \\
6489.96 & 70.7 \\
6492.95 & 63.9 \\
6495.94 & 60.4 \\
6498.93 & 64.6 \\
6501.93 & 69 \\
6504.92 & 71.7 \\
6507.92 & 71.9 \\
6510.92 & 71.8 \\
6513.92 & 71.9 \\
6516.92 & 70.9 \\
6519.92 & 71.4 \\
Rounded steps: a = 71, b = 73.8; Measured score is 145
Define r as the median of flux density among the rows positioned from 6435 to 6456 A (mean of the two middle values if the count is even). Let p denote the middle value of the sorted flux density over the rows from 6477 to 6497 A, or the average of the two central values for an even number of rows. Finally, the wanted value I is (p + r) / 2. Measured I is 70.5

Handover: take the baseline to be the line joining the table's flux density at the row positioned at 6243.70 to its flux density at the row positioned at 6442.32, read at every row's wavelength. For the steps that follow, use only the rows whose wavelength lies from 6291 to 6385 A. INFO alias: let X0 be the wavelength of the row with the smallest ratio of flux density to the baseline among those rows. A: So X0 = 6362.71 A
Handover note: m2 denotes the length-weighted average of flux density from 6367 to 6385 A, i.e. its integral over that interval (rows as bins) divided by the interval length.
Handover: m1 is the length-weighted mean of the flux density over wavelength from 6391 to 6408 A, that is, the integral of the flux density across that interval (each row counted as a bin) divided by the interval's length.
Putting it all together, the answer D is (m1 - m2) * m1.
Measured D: -237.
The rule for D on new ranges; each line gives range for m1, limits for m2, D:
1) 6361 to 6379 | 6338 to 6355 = 0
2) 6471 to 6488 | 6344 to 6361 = 151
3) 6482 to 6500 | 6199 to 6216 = -390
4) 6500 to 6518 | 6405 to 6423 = 127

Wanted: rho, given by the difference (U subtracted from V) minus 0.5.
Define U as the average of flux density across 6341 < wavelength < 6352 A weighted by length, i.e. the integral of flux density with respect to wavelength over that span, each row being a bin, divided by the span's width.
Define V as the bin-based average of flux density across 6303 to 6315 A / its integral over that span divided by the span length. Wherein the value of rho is 0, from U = 70.3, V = 71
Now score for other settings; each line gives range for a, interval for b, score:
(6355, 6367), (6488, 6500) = 131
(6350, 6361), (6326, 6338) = 140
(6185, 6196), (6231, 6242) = 143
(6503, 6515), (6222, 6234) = 141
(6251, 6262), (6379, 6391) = 139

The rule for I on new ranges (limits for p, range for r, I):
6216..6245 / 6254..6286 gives 71.6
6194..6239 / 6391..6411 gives 70.4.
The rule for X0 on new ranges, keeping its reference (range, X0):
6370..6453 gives 6400.92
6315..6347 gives 6318.91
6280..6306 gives 6301.47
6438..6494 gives 6492.95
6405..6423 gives 6409.77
